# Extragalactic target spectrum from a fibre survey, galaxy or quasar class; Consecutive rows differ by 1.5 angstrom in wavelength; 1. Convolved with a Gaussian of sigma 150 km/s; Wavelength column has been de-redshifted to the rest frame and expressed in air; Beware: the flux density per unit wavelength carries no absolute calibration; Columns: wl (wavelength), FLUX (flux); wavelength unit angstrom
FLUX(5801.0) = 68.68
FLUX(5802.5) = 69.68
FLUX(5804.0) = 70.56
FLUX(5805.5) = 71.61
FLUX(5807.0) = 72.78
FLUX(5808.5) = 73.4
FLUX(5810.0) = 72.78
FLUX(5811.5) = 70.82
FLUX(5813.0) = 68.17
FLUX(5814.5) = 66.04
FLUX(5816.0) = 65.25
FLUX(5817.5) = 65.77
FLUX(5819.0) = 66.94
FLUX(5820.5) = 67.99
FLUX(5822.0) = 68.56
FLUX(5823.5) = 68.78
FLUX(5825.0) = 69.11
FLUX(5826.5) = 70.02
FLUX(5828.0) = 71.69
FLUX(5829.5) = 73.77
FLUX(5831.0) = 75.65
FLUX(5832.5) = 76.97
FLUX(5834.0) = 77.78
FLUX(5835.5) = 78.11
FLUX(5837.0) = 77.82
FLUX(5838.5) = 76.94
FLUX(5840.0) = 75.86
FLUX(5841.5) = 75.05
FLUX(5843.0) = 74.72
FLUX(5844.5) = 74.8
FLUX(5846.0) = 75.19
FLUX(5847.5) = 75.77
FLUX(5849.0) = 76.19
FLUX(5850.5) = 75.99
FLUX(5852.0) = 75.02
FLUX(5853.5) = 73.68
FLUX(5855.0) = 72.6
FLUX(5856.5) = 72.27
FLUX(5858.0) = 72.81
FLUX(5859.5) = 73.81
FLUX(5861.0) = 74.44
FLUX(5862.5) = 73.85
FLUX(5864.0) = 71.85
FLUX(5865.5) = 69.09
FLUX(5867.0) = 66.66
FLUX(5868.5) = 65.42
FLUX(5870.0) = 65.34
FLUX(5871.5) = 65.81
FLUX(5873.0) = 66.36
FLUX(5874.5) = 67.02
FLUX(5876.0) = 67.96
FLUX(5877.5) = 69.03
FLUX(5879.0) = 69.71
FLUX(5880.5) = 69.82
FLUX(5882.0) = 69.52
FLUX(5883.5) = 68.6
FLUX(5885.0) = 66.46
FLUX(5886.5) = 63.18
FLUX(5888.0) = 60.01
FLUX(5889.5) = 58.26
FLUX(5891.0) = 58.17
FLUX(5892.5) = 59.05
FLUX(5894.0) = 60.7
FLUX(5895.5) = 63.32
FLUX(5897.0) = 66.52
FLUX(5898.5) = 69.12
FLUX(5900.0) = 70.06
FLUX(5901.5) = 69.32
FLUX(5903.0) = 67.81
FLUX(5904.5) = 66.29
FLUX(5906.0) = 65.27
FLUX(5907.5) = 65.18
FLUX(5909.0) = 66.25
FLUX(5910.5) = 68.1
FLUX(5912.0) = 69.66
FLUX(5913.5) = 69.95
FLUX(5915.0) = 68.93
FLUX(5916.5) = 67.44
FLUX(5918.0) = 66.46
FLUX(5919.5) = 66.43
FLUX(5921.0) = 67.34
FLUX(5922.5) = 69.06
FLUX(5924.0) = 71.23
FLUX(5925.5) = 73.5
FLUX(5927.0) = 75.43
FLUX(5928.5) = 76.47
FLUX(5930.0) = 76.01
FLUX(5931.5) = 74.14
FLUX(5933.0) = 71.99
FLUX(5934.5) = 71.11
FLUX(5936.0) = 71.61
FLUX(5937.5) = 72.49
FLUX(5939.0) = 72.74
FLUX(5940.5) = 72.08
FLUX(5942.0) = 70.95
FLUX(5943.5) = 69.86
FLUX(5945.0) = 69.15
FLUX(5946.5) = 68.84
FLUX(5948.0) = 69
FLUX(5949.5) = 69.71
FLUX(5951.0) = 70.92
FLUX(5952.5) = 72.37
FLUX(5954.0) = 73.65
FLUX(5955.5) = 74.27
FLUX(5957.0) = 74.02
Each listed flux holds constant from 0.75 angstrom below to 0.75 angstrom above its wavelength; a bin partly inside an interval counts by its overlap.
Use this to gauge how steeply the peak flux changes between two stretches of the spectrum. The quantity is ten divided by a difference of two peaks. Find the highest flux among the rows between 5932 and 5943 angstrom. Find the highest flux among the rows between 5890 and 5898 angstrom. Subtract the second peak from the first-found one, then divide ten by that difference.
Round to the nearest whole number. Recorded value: 2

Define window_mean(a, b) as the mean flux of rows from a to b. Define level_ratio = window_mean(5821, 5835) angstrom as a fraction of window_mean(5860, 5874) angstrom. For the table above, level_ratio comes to 1.05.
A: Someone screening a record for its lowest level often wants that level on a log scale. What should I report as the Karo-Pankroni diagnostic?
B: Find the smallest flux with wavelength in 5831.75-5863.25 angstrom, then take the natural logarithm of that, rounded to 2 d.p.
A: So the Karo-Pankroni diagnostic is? 4.28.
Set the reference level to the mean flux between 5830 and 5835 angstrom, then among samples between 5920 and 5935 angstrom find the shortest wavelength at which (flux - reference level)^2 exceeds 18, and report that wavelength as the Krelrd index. 5921.0 angstrom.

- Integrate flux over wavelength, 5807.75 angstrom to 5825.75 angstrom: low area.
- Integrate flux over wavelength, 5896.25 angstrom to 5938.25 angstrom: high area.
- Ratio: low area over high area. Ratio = 0.4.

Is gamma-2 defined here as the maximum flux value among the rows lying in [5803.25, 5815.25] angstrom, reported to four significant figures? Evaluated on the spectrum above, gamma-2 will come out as 73.40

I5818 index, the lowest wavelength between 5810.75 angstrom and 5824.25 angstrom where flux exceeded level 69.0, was 5811.5 angstrom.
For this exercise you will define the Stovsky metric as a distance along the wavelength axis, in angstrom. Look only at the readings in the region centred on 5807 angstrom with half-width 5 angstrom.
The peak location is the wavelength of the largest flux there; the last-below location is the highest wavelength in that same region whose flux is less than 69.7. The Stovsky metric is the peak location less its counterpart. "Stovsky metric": 6.0 angstrom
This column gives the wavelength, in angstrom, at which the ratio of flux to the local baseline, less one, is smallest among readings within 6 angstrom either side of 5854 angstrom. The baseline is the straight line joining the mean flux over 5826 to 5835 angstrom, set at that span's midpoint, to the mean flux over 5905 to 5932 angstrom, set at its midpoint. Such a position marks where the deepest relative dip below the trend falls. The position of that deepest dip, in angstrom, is 5856.5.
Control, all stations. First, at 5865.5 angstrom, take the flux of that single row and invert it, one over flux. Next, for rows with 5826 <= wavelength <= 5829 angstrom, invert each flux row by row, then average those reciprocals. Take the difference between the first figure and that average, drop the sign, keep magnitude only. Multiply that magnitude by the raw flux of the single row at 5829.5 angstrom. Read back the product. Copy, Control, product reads 0.03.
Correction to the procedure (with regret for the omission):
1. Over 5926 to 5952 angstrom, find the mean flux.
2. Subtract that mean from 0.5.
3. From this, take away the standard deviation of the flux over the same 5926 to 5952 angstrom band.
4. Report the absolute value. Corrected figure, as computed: 73.8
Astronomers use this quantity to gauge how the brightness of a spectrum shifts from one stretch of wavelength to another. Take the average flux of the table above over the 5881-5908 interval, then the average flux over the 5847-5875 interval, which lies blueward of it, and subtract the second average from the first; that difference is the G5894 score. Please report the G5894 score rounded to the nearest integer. -6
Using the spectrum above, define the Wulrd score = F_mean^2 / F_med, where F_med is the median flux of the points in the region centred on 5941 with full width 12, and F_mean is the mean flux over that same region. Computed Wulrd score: 70.7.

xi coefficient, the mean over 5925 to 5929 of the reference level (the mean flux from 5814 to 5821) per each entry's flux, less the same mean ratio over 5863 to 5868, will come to -0.076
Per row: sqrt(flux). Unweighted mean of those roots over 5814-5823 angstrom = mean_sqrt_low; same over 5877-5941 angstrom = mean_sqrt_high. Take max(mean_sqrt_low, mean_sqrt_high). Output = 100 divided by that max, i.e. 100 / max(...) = 12.11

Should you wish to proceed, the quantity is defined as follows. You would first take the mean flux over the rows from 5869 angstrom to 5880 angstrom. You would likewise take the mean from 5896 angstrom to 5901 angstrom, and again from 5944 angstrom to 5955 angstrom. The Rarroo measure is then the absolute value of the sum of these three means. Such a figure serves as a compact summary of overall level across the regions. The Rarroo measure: 206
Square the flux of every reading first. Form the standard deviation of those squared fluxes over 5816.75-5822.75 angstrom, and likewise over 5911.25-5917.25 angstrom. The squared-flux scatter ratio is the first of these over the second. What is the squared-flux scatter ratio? 1.07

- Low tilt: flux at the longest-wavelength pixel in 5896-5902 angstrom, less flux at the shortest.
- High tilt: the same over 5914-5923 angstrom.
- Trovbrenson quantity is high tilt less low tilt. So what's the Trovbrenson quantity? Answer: -2.7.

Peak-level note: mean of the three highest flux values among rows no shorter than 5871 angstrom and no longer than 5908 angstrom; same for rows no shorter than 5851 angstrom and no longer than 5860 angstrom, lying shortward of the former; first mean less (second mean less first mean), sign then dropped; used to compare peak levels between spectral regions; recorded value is 66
